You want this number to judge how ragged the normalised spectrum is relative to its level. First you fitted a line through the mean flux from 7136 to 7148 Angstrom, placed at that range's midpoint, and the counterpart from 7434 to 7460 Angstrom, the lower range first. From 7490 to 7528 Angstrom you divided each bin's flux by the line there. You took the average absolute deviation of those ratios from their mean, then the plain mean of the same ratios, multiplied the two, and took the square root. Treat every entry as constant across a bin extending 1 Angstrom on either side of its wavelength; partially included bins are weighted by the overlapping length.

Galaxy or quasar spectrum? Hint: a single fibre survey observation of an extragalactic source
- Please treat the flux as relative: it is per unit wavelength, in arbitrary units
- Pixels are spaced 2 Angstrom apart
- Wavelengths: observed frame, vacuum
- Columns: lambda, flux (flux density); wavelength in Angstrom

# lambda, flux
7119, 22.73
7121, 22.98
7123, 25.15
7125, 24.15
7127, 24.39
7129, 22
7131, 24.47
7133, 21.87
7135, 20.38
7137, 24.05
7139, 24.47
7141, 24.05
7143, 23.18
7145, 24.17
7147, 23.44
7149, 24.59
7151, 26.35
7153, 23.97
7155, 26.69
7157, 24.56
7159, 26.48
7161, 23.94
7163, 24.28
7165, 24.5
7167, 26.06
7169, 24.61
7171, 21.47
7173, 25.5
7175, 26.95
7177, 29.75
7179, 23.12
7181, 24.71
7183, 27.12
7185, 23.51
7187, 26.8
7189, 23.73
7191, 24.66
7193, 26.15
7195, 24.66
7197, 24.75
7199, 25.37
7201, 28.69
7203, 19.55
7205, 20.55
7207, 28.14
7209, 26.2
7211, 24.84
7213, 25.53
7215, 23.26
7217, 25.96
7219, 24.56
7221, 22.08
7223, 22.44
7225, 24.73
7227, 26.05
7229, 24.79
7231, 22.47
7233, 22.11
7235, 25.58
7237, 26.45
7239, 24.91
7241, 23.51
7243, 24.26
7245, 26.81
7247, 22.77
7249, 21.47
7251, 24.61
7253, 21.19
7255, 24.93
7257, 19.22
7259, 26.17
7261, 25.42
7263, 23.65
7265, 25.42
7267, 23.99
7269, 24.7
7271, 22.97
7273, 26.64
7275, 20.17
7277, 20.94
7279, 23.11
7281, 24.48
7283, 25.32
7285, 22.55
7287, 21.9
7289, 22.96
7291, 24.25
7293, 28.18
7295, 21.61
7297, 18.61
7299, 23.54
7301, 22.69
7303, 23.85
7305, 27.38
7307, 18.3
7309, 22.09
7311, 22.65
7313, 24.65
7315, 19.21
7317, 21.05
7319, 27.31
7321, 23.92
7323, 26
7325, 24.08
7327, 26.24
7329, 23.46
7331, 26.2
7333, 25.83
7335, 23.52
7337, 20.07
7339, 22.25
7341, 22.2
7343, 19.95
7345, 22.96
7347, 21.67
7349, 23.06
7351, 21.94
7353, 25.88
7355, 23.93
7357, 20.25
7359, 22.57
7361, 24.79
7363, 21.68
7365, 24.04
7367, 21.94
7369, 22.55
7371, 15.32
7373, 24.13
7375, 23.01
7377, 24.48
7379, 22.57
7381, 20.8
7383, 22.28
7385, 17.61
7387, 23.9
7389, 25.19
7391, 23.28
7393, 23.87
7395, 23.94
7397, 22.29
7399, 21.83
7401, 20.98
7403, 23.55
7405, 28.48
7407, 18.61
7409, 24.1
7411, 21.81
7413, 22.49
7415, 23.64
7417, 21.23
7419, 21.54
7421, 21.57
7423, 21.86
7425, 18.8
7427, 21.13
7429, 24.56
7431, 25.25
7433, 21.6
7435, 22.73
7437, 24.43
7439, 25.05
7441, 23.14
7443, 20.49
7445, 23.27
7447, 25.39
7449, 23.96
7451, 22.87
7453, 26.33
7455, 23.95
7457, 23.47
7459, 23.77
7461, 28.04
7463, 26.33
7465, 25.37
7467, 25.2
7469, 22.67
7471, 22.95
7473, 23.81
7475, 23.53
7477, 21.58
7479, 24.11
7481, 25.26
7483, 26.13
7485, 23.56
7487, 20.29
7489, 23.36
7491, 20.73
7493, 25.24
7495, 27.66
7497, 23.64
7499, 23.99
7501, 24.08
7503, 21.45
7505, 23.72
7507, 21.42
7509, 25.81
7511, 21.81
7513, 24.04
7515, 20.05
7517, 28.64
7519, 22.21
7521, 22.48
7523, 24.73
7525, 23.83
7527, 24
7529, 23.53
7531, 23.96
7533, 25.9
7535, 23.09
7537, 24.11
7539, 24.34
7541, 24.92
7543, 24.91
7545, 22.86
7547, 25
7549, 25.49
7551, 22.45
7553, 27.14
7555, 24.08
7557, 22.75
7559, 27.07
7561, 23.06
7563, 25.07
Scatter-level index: 0.262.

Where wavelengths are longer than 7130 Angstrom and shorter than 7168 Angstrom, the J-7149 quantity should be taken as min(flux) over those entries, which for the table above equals 20.38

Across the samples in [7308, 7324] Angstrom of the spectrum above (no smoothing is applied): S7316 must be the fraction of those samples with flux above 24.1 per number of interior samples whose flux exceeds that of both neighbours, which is 0.19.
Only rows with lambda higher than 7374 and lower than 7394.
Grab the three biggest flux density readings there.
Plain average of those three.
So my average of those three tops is 24.5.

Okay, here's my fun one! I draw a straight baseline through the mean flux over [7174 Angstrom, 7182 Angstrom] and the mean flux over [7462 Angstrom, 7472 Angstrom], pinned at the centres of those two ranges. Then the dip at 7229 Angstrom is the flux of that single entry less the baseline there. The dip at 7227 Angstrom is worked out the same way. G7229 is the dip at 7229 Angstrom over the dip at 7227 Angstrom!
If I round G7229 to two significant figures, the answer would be -5.4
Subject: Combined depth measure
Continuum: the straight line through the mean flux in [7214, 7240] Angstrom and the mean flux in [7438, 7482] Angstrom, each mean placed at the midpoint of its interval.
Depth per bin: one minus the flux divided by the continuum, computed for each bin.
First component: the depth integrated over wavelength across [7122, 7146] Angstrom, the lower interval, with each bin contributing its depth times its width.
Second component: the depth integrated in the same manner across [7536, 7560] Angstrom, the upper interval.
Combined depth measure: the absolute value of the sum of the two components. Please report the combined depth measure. 0.25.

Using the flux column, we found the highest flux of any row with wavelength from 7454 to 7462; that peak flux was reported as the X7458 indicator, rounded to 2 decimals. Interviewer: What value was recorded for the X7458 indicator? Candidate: 28.04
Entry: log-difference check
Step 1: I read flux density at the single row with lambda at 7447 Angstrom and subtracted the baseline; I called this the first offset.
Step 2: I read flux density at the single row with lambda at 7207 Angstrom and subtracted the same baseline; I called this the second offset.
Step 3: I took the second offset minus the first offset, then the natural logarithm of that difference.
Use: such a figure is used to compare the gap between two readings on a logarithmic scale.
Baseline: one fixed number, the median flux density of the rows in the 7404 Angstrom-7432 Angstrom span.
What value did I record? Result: 1.0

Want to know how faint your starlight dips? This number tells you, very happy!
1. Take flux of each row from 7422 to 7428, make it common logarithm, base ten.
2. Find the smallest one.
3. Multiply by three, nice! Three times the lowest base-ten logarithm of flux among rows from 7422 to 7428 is 3.82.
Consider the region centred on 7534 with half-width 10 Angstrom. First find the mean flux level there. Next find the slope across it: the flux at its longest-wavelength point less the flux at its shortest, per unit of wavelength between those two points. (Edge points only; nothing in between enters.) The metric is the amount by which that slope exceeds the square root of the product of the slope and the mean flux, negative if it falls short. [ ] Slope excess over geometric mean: -1.1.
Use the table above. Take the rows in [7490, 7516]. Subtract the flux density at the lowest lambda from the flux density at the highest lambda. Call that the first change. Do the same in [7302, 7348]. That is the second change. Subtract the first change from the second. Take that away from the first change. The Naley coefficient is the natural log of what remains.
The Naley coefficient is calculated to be -0.2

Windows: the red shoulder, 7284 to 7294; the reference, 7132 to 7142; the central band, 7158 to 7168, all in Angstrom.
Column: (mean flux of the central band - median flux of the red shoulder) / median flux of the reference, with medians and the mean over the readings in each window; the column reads 0.087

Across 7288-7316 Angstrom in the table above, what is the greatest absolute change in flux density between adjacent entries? 9.1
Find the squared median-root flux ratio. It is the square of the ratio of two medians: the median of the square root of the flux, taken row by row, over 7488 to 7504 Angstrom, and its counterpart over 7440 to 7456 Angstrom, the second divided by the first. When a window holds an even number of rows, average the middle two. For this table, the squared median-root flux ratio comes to 0.99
